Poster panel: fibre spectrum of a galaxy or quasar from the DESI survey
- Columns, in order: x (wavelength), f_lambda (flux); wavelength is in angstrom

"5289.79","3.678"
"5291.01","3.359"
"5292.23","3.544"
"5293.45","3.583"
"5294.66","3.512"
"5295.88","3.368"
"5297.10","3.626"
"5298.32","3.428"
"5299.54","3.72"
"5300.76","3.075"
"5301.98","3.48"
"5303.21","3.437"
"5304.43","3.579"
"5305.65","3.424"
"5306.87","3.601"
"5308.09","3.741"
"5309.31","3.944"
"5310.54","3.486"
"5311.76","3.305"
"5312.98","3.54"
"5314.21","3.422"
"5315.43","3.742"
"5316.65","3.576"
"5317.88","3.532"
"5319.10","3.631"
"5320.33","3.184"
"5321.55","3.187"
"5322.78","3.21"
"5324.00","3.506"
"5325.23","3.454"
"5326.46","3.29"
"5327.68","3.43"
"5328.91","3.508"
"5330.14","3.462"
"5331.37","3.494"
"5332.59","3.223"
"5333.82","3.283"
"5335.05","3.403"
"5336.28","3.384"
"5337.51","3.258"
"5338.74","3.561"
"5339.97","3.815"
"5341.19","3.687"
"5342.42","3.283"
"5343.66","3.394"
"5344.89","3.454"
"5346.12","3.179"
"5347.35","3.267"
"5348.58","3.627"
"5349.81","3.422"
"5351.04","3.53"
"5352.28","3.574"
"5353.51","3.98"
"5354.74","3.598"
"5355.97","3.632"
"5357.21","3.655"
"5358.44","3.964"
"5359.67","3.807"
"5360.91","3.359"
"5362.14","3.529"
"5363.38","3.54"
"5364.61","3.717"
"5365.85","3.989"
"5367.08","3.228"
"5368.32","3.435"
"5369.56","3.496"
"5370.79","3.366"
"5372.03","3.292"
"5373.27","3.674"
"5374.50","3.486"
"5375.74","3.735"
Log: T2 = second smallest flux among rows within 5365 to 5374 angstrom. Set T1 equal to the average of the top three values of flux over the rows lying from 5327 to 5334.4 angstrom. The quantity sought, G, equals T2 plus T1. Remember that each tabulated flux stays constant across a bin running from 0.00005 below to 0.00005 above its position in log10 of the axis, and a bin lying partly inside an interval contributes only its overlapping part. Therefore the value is 6.78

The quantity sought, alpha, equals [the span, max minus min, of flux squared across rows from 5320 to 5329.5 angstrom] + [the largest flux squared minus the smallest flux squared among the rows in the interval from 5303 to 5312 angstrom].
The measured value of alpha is 6.8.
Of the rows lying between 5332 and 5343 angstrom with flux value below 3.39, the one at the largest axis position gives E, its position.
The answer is 5342.42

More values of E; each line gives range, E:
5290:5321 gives 5320.33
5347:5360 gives 5347.35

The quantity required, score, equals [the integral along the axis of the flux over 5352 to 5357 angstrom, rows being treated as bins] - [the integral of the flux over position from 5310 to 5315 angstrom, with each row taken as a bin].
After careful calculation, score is 1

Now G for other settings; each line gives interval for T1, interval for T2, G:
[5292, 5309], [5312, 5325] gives 6.88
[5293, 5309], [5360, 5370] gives 7.05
